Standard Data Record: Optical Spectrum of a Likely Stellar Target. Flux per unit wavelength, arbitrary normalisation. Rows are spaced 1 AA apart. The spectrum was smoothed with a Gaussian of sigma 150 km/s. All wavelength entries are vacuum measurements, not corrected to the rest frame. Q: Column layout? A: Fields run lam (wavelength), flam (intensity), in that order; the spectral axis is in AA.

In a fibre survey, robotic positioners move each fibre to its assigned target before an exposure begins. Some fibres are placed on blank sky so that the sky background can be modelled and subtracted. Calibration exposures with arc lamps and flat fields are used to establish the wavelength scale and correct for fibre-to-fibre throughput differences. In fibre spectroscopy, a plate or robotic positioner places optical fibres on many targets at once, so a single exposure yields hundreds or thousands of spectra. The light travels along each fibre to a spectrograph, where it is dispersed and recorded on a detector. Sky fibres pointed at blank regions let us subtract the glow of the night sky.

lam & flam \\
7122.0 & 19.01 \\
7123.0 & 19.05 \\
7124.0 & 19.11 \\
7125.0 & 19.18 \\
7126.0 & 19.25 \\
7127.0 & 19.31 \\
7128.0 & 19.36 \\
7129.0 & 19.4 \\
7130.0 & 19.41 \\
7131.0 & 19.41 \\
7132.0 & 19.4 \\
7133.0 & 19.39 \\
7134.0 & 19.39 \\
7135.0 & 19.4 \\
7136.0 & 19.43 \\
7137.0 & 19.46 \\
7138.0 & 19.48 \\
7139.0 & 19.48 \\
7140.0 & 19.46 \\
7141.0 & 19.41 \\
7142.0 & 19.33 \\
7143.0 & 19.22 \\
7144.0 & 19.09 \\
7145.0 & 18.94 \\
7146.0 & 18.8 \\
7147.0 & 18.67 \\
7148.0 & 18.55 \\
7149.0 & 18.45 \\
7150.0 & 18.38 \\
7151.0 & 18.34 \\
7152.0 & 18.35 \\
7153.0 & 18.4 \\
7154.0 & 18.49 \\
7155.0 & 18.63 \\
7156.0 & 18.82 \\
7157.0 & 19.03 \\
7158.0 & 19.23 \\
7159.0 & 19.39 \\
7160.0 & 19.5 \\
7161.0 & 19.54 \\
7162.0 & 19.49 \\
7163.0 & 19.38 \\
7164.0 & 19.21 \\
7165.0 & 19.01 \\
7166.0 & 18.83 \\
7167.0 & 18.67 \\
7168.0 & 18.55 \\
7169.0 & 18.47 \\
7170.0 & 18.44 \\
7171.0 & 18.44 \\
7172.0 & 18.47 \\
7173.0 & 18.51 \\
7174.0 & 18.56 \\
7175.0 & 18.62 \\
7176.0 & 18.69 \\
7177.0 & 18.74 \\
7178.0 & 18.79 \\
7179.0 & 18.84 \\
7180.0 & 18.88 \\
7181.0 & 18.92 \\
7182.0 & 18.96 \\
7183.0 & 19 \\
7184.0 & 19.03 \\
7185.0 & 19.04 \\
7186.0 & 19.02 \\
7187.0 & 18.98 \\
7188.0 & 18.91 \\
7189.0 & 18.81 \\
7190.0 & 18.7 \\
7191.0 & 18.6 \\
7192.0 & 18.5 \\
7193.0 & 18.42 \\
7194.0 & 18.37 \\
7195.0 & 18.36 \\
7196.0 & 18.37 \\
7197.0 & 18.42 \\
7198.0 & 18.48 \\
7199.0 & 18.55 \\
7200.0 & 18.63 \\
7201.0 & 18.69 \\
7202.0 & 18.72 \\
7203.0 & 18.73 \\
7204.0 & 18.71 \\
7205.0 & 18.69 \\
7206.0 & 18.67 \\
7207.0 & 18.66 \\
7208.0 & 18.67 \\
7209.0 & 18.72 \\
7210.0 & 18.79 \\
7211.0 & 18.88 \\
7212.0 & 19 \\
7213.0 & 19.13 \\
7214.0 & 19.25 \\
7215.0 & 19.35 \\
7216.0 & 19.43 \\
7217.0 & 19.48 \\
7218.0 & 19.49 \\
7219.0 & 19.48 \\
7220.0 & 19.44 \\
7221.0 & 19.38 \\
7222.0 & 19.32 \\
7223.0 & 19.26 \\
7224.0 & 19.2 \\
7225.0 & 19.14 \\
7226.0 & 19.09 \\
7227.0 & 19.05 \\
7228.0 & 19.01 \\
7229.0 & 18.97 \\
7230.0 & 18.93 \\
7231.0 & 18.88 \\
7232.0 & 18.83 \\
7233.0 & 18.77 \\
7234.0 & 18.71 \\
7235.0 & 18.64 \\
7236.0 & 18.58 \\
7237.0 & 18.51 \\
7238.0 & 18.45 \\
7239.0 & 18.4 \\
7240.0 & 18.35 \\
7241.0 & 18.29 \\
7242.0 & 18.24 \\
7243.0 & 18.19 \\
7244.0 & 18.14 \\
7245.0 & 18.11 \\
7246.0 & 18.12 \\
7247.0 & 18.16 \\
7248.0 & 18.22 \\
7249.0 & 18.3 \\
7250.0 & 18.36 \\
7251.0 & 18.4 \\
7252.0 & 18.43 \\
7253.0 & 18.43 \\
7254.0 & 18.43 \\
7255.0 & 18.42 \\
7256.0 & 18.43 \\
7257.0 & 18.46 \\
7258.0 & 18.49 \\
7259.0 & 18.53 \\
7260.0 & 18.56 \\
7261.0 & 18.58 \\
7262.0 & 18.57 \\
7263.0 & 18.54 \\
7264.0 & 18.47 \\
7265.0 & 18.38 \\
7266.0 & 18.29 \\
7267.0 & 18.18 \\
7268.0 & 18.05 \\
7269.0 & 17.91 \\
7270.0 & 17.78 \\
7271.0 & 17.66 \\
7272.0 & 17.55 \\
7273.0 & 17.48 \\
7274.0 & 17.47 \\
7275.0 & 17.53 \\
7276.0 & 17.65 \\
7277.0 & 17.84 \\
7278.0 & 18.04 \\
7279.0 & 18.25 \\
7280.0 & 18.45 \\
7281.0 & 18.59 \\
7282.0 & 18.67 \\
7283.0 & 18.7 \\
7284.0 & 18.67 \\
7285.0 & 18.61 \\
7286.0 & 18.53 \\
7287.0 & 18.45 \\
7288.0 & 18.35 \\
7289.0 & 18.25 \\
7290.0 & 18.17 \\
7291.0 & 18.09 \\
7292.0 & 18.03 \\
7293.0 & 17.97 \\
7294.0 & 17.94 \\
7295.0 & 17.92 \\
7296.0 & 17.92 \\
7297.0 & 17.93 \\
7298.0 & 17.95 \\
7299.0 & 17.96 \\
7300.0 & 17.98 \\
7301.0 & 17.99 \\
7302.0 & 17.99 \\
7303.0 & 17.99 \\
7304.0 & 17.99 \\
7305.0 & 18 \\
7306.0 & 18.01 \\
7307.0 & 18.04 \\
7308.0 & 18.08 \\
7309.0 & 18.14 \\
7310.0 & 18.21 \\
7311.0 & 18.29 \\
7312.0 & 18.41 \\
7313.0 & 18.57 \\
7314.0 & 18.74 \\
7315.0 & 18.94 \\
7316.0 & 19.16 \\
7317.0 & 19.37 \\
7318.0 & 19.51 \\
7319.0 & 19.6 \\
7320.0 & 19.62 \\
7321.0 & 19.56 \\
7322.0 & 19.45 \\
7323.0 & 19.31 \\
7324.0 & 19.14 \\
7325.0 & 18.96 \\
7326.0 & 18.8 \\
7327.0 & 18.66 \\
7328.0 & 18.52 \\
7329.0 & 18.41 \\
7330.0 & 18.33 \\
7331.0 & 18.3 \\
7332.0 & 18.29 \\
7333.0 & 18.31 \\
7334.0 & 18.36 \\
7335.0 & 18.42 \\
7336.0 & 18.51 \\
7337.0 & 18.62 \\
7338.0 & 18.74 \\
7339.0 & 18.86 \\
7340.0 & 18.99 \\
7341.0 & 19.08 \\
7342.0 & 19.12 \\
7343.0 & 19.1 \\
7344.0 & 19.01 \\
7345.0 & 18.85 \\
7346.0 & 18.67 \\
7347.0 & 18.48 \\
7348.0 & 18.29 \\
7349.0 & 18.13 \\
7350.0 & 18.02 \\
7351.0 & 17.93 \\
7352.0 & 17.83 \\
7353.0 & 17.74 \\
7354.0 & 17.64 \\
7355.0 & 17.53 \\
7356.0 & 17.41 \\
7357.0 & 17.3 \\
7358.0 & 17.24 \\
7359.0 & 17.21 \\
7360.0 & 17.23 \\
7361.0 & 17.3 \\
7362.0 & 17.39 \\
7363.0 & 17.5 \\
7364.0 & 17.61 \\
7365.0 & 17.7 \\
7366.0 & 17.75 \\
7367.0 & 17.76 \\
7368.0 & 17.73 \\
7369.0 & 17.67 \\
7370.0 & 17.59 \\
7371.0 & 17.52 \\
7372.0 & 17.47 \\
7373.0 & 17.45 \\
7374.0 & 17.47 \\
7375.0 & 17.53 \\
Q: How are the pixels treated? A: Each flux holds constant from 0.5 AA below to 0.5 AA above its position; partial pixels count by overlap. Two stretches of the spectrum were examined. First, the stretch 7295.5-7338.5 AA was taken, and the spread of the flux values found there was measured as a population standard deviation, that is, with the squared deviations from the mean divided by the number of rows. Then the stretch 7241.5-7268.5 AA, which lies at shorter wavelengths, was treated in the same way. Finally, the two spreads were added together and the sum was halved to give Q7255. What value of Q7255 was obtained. 0.35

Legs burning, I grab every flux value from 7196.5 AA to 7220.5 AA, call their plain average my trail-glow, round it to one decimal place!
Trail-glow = 18.9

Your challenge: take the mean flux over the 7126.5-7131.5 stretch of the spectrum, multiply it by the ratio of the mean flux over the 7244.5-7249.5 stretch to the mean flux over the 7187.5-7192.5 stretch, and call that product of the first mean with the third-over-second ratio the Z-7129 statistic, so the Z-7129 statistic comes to 18.8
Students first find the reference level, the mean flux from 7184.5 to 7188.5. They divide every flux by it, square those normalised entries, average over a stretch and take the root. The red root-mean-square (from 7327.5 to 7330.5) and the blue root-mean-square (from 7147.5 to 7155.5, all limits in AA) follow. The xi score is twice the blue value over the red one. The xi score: 2.00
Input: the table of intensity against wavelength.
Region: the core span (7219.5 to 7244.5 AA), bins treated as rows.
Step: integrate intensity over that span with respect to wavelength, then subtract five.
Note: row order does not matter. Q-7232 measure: 465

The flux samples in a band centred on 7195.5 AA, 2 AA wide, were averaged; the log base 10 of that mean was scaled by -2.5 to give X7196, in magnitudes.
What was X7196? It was -3.16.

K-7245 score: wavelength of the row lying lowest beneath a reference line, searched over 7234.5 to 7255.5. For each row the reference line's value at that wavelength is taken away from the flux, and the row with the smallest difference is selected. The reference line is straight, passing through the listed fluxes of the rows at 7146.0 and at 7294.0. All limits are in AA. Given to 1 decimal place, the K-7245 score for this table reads 7245.0 AA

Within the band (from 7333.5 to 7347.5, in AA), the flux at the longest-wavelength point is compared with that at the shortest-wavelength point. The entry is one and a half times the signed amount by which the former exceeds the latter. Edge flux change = 0.2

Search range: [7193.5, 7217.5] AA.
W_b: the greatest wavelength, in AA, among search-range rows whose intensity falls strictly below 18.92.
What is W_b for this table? 7211.0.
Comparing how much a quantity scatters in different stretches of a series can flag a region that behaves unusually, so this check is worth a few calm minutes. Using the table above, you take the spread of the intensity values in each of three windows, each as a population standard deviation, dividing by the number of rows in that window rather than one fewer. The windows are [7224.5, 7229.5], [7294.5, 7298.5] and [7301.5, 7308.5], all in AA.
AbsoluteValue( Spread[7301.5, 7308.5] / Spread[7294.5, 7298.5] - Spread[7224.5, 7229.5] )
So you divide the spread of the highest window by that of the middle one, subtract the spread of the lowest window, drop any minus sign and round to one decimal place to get 2.5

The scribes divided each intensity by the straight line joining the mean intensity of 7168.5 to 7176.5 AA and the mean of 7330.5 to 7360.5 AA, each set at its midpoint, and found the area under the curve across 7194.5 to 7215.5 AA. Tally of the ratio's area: 21.3 AA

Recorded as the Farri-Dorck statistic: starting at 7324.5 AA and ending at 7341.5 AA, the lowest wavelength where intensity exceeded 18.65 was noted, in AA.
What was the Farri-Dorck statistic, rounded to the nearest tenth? 7325.0 AA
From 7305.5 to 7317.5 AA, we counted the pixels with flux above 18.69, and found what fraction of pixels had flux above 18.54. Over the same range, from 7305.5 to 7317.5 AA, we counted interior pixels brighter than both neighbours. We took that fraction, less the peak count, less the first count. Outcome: -3.6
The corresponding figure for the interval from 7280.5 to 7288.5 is -1.4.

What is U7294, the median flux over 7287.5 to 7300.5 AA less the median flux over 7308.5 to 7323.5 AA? -1.2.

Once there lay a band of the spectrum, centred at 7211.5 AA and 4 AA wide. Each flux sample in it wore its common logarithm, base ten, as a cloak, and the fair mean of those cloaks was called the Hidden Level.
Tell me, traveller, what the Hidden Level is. 1.28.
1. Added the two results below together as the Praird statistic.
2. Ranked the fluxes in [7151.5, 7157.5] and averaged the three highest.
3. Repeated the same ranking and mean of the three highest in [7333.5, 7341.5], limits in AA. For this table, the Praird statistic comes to 37.8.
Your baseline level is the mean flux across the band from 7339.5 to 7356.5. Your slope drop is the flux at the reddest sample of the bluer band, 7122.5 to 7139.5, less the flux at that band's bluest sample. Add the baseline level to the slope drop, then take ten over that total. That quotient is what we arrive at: 0.53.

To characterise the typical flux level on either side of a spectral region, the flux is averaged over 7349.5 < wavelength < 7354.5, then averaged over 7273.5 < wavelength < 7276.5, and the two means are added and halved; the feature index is 17.7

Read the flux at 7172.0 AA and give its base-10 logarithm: 1.27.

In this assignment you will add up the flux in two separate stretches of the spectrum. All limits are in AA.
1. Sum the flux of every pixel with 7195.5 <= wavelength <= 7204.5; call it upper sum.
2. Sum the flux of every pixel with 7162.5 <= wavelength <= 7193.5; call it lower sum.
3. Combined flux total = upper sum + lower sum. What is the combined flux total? 749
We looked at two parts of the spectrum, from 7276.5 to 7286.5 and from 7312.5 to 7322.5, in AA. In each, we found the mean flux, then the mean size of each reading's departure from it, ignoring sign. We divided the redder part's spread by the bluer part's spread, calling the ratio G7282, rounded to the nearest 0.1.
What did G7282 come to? 1.4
